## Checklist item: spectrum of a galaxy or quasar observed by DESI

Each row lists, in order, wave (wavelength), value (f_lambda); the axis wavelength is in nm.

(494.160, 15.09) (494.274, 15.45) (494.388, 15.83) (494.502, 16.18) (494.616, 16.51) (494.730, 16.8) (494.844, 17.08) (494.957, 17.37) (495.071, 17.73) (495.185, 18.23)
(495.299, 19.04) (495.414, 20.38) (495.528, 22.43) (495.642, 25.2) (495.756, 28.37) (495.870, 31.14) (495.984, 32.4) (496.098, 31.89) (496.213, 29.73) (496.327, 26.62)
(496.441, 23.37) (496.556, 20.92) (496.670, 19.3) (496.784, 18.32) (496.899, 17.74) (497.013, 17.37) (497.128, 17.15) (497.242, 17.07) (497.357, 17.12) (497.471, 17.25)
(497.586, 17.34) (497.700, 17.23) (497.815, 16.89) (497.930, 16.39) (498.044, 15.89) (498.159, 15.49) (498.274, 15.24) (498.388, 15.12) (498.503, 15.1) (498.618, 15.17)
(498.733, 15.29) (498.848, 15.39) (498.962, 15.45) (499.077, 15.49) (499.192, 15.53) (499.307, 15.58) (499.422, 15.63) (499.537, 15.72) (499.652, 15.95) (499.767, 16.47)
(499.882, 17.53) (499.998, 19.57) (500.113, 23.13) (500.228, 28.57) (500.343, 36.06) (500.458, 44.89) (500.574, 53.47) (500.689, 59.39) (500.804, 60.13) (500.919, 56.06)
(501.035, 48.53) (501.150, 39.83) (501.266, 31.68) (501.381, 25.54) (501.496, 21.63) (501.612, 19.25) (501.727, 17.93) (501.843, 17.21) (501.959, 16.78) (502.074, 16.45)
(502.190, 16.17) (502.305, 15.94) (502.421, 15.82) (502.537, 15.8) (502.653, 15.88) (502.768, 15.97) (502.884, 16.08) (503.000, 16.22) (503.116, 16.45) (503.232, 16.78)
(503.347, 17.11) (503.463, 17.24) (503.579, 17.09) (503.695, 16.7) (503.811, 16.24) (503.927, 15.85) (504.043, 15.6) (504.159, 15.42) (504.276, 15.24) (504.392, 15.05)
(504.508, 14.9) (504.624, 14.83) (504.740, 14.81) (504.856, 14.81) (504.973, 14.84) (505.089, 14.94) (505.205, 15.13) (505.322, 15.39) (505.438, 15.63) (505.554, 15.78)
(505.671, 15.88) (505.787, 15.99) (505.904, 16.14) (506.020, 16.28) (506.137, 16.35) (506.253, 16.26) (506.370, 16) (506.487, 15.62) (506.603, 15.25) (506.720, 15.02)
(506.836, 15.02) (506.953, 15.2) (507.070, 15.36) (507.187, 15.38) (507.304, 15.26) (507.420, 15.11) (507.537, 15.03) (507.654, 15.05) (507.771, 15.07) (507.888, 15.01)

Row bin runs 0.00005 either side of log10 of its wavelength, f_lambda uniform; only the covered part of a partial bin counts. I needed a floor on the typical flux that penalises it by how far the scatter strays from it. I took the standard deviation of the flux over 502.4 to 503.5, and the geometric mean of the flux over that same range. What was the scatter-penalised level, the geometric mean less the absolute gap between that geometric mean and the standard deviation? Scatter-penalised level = 0.5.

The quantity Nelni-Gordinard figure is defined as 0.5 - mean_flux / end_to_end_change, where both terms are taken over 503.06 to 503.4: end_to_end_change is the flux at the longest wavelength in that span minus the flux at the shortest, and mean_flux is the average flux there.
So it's -25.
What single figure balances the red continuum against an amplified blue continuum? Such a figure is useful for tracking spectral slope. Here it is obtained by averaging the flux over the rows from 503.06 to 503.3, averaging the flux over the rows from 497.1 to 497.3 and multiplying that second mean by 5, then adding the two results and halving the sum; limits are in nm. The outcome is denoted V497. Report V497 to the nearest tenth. 51.1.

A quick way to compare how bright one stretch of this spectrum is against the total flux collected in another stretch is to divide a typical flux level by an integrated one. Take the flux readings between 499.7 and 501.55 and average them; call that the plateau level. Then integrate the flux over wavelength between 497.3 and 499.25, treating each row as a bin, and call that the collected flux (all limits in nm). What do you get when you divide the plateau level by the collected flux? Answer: 1.17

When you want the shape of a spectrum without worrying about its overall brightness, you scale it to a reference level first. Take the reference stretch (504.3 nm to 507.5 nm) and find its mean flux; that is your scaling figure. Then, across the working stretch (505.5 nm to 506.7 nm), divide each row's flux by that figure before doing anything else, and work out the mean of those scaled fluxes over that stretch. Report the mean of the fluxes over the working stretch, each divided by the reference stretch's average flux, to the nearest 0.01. 1.03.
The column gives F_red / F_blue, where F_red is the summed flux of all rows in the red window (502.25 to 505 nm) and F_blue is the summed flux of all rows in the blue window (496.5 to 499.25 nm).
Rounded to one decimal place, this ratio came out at 1.0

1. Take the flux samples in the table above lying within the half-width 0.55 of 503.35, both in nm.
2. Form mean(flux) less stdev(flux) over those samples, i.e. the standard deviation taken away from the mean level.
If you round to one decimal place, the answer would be 16.2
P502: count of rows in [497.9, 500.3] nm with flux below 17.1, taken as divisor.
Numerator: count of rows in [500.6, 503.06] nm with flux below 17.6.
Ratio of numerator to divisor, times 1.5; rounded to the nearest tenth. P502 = 1.0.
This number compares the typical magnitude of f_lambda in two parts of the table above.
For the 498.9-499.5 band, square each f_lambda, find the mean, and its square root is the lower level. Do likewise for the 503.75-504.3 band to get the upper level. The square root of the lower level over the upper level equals 1.00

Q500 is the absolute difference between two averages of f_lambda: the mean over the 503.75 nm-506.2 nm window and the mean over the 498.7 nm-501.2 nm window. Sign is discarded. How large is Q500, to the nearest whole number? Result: 14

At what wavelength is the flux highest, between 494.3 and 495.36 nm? 495.299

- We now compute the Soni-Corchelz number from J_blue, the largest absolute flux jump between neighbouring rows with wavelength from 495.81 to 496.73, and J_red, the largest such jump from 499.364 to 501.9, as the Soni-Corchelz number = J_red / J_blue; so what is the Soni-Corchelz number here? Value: 2.7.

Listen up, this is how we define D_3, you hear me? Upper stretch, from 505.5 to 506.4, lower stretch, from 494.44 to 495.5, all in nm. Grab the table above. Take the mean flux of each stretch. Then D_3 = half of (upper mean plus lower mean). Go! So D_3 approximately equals 16.9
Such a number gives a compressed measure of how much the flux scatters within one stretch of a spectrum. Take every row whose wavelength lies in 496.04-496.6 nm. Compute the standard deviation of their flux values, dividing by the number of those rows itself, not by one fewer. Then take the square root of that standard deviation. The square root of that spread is 2.0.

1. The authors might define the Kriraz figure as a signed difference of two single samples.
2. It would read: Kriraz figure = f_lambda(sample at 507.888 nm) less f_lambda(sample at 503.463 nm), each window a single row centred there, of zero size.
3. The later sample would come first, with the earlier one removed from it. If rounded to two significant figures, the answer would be -2.2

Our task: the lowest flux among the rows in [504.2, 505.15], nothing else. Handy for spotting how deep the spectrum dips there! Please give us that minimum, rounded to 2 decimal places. 14.81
